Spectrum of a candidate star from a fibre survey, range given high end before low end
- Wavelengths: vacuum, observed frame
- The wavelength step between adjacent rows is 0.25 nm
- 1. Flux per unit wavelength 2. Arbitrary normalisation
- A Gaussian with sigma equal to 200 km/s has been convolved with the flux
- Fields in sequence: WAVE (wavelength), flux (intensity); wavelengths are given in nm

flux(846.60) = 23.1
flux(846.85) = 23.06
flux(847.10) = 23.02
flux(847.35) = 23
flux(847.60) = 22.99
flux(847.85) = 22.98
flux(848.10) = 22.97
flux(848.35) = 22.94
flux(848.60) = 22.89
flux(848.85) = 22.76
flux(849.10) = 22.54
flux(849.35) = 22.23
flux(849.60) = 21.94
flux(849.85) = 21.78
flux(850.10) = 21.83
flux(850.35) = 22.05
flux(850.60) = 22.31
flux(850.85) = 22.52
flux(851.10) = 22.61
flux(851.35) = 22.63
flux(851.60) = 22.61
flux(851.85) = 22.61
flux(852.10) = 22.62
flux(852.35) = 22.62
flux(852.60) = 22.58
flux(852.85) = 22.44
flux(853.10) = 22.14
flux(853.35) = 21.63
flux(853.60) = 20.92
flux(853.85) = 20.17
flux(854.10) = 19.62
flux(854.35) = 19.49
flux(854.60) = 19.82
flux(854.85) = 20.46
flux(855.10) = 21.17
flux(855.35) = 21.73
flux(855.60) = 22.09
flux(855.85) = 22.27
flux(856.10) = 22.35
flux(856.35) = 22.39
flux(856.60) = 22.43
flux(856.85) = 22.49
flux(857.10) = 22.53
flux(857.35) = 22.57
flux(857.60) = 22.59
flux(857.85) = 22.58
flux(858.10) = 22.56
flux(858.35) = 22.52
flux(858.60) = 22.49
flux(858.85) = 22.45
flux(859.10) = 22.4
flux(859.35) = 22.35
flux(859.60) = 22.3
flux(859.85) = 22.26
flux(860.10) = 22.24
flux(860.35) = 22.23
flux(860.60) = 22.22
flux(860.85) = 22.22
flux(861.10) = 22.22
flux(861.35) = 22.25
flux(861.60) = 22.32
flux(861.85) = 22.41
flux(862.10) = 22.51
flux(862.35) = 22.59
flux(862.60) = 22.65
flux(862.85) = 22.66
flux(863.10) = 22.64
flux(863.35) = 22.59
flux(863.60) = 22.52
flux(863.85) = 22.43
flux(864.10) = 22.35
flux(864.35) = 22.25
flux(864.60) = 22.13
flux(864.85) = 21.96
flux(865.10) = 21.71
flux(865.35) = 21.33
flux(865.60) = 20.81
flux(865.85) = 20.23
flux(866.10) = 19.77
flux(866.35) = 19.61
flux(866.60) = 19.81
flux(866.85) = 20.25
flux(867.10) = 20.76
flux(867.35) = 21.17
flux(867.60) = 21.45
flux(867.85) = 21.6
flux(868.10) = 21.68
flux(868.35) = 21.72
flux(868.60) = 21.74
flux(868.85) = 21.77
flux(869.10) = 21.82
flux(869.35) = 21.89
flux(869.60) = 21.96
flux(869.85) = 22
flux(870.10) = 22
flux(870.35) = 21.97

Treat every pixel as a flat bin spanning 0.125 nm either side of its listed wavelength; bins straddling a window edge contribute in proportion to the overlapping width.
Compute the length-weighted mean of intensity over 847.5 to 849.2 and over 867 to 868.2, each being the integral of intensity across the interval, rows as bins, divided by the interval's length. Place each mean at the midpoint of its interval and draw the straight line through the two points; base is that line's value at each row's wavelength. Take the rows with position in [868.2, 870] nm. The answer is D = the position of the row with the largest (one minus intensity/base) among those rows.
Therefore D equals 868.35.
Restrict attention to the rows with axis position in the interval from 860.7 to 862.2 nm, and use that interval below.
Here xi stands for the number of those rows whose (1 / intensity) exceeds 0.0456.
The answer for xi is 0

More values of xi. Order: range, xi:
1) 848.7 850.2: 2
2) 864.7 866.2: 5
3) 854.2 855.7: 5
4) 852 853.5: 1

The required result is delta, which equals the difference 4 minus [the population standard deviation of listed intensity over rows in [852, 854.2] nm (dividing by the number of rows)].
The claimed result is 2.9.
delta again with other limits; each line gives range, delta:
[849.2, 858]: 3.1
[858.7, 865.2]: 3.8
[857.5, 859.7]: 3.9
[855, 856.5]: 3.6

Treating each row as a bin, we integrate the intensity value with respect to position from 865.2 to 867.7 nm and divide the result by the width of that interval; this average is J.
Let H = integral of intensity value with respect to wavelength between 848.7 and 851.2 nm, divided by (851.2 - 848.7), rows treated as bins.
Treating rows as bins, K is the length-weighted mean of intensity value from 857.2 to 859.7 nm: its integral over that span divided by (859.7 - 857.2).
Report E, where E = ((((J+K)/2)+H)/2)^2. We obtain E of 479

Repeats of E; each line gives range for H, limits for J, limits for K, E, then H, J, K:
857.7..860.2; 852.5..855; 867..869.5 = 477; 22.4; 20.9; 21.6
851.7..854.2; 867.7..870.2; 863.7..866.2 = 472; 21.8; 21.8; 21.5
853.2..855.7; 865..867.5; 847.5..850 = 447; 20.7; 20.5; 22.6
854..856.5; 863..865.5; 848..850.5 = 472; 21.2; 22.2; 22.4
